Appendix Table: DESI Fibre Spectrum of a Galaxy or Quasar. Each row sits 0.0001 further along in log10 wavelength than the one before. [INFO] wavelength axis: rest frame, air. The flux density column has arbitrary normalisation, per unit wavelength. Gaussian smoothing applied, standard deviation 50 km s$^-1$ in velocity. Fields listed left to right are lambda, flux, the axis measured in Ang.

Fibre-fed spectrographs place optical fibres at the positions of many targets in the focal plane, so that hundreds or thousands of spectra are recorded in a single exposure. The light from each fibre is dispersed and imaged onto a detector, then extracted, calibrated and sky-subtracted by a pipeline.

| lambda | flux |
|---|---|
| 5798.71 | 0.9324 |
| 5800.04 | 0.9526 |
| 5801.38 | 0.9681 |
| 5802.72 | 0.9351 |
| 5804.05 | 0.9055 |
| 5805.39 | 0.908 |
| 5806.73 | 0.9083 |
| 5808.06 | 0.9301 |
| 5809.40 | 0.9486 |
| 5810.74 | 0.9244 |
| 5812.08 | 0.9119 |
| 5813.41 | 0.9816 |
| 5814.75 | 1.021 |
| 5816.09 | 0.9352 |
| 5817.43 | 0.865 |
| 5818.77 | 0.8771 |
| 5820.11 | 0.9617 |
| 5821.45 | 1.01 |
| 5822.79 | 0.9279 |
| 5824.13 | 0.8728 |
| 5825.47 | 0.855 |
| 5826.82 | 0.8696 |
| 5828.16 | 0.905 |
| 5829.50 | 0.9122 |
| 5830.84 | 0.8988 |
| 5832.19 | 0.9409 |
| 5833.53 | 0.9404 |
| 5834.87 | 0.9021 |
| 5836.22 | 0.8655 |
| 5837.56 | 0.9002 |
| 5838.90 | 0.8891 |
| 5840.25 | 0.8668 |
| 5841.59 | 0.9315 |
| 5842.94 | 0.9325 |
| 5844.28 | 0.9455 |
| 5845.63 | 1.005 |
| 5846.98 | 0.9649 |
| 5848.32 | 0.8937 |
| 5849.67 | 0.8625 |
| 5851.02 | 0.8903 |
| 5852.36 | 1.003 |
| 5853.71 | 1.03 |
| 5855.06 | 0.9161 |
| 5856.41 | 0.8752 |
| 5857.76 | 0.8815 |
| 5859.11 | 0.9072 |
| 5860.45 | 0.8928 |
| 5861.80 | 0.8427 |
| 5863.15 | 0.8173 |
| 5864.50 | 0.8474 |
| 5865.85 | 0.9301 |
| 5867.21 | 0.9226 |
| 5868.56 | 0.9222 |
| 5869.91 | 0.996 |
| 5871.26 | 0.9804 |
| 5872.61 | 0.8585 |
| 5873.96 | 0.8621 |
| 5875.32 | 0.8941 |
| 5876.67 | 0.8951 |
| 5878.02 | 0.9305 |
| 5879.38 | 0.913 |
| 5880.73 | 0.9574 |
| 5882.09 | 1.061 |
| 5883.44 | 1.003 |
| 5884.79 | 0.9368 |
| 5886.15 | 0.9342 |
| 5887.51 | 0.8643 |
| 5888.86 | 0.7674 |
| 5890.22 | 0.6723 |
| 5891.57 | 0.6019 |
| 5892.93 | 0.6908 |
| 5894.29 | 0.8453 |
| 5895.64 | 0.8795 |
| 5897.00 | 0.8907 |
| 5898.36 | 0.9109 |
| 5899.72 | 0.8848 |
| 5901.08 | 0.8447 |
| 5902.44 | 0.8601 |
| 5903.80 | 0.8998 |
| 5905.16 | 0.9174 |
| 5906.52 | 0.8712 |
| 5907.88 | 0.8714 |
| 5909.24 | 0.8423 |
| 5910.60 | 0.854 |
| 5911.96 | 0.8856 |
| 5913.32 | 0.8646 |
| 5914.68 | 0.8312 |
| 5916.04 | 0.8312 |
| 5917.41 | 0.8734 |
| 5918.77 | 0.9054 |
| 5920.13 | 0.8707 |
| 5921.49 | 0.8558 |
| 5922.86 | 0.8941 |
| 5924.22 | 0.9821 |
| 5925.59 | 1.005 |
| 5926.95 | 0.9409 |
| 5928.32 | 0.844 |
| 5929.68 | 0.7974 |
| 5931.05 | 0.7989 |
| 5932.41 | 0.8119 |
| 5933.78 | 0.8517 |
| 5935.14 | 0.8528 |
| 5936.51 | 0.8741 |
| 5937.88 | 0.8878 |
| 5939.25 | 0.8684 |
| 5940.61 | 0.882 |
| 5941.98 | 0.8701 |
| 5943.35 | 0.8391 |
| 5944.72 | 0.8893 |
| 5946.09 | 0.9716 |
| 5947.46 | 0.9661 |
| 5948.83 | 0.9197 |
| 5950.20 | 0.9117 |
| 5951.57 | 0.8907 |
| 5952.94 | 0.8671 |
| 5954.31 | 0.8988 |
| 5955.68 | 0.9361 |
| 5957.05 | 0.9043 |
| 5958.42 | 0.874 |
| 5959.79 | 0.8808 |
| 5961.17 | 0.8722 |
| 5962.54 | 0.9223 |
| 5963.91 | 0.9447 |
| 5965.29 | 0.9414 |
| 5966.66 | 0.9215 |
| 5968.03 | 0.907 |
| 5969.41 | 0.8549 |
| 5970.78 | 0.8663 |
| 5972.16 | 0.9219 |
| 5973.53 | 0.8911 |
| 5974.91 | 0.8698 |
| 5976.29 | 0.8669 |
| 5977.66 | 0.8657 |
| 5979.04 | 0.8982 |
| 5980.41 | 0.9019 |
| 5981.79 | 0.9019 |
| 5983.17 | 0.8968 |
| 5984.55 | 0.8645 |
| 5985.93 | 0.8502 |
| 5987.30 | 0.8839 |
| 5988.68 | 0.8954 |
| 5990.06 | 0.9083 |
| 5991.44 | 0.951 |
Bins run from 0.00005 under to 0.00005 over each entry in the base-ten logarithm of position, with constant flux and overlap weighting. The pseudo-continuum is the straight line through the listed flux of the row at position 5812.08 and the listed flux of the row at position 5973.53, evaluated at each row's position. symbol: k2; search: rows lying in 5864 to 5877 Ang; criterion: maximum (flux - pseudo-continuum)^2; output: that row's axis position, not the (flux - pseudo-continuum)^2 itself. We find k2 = 5869.91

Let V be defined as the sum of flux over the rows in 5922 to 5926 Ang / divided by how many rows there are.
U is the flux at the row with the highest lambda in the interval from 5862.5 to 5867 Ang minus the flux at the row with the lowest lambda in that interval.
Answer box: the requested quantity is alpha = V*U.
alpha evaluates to 0.108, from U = 0.11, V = 0.96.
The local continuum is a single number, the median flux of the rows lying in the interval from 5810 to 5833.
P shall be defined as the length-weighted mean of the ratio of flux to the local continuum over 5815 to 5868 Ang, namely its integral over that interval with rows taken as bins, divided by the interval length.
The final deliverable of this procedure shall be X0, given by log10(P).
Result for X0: -0.001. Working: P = 1.00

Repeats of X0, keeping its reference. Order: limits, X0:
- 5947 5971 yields -0.004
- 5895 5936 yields -0.019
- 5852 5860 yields 0.009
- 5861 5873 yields -0.005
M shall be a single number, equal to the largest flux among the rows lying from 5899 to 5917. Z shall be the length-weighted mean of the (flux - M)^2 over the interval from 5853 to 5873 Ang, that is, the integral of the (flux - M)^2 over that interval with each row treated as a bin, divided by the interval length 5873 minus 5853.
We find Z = 0.003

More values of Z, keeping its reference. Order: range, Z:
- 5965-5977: 0.001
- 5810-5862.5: 0.002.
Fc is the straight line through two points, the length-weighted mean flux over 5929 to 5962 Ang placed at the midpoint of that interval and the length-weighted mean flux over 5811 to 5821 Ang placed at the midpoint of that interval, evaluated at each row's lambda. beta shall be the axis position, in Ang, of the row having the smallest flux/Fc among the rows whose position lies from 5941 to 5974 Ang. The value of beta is 5943.35 Ang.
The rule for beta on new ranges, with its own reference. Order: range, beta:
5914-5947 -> 5929.68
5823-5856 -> 5825.47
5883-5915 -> 5891.57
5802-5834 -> 5825.47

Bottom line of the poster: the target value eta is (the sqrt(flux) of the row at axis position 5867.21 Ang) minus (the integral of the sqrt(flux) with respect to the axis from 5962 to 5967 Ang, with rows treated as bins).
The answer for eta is -3.9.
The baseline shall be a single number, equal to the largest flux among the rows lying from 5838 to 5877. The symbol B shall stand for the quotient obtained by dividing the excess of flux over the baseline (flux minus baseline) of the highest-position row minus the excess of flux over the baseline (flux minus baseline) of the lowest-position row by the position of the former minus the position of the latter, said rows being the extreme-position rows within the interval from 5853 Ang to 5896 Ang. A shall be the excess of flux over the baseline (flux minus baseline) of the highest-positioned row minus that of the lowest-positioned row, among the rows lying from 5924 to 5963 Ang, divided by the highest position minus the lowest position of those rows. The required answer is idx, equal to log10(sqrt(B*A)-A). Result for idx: -2.41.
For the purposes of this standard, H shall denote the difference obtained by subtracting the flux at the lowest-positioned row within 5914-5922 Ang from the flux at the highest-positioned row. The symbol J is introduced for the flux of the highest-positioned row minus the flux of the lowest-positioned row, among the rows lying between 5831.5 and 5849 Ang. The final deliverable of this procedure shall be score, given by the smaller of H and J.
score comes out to -0.05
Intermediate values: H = 0.02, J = -0.047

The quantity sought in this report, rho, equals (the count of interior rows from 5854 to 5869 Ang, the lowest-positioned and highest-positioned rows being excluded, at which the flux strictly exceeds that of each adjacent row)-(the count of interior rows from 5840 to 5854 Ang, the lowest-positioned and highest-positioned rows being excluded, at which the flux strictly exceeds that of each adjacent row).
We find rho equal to 1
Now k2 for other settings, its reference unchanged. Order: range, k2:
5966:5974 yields 5969.41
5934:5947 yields 5946.09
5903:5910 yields 5909.24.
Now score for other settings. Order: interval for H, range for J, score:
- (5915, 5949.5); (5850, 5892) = -0.29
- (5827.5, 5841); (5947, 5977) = -0.10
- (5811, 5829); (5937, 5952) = -0.01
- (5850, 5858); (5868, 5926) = -0.01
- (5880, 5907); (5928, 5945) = -0.09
